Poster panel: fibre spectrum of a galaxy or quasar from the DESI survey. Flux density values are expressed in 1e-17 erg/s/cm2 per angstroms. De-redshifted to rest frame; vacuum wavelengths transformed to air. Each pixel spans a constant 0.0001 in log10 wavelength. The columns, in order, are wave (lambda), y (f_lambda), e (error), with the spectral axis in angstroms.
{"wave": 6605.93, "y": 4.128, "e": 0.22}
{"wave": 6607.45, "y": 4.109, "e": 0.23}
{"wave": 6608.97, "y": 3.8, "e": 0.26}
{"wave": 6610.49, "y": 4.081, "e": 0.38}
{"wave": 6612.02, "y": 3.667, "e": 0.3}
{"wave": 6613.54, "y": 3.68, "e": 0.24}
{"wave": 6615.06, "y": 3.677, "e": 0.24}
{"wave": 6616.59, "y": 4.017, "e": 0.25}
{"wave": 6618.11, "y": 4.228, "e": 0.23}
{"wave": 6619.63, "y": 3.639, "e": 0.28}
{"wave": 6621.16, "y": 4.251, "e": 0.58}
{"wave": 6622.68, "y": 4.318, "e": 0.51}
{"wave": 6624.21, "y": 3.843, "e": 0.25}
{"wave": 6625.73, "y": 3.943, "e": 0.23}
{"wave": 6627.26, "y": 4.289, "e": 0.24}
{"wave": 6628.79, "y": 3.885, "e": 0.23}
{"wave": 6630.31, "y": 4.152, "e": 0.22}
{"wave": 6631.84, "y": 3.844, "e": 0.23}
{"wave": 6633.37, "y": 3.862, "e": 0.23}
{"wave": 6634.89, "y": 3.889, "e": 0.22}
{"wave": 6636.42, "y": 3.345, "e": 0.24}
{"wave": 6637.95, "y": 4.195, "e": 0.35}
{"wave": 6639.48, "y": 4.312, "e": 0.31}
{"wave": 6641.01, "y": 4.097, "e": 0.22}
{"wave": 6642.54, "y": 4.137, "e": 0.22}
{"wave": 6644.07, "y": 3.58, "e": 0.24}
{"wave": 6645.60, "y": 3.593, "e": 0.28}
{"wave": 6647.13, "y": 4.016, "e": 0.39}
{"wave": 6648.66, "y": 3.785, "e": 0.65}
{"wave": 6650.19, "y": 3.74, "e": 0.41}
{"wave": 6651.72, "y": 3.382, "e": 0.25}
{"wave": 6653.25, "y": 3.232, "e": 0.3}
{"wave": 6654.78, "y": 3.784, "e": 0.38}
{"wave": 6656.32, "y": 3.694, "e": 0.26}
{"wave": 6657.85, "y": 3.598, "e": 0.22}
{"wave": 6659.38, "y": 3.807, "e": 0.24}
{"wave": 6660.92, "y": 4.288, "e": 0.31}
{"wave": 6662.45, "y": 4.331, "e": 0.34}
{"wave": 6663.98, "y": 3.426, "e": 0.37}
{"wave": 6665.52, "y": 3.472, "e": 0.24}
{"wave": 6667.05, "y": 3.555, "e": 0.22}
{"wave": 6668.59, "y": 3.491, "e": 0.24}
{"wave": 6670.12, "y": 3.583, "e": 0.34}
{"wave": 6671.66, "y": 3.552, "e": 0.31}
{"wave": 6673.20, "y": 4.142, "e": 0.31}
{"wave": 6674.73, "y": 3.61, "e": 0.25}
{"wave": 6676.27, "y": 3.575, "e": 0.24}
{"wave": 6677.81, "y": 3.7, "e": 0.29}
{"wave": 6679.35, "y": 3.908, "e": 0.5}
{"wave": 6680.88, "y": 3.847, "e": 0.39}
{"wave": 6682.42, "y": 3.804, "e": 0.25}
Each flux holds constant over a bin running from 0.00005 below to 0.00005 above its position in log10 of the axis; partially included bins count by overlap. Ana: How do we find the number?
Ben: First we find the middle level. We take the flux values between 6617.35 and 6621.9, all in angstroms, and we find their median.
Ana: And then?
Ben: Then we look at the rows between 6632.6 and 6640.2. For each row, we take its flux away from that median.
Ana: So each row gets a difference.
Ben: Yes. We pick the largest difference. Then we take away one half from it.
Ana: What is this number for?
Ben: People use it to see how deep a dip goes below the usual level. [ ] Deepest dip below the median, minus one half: 0.38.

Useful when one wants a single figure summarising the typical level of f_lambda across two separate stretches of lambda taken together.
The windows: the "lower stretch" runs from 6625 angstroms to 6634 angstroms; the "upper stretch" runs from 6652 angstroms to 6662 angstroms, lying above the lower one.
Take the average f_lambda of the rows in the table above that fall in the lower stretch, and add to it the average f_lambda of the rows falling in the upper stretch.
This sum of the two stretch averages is 7.73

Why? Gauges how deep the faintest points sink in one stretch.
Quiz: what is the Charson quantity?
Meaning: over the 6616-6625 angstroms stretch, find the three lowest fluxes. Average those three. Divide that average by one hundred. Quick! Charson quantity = 0.038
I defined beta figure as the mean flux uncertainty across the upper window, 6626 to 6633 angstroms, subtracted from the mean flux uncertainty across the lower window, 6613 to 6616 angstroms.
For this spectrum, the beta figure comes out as 0.01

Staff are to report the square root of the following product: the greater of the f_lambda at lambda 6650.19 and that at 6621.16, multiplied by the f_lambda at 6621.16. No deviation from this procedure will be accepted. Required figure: 4.25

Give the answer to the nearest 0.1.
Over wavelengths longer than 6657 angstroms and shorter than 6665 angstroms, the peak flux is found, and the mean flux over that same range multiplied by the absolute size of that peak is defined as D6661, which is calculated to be 16.8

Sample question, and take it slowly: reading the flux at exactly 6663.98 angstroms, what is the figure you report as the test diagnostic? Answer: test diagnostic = 3.426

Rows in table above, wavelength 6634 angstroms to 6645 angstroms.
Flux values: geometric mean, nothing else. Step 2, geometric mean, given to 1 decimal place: 3.9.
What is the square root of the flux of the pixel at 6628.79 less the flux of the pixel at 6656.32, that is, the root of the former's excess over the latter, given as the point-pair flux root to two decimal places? 0.44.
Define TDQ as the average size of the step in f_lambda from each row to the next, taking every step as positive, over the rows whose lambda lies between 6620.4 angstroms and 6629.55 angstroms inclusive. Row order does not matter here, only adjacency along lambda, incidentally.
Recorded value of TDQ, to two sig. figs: 0.28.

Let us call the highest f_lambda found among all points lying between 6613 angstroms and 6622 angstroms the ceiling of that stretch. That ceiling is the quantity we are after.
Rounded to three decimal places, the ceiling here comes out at 4.251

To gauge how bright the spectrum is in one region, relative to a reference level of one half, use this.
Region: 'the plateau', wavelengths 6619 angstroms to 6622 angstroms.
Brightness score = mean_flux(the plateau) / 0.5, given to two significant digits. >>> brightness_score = 7.9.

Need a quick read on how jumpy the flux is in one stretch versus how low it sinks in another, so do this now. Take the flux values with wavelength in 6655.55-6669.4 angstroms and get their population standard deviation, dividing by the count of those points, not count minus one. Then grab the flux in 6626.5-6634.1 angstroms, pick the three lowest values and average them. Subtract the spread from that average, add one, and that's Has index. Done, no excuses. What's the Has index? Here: 4.54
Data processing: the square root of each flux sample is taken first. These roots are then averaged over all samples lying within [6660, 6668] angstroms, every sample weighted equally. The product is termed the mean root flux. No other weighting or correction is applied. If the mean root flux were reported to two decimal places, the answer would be 1.95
